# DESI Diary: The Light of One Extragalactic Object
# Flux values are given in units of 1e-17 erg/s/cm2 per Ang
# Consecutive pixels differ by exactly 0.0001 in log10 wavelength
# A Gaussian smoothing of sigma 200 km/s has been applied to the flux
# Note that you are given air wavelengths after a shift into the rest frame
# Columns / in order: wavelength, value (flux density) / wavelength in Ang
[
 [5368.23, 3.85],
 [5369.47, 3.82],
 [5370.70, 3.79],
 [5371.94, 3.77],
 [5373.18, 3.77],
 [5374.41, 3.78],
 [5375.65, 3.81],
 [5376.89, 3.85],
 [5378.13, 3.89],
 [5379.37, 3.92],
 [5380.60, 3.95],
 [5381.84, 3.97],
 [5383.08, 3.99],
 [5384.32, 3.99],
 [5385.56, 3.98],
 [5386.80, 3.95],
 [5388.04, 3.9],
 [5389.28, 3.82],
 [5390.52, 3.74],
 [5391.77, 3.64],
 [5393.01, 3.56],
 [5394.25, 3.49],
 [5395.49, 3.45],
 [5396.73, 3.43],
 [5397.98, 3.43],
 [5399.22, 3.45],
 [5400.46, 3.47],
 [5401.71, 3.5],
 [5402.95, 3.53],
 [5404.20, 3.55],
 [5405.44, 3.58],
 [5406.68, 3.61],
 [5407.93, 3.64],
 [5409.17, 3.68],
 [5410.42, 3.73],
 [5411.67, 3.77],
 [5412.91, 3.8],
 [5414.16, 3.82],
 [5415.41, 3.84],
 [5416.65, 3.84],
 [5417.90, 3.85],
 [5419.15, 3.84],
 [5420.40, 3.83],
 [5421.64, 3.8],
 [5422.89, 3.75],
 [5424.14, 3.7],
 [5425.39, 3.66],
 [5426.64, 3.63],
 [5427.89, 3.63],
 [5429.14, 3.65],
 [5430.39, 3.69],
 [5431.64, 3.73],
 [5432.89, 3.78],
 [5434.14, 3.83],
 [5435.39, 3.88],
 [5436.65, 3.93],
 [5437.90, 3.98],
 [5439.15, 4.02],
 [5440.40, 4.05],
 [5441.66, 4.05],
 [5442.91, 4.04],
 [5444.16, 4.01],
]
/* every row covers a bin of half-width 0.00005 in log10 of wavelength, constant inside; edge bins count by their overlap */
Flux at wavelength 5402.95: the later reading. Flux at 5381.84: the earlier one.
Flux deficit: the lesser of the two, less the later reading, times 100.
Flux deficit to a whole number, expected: 0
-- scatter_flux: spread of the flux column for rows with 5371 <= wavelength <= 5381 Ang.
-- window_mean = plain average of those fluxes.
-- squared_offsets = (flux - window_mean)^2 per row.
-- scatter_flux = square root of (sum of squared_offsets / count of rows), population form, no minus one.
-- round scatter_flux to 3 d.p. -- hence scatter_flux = 0.066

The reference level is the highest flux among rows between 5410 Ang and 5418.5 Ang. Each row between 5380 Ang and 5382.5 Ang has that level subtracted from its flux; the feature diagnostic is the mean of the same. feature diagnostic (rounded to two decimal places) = 0.11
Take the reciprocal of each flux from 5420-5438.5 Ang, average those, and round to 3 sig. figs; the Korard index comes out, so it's 0.266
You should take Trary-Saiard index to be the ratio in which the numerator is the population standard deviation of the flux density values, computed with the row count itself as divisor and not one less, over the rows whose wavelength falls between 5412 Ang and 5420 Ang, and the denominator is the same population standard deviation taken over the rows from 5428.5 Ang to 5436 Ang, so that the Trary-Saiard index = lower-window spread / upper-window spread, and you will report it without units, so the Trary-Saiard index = 0.21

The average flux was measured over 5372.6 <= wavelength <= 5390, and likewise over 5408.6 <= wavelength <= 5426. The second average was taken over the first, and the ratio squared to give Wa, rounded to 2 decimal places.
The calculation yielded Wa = 0.94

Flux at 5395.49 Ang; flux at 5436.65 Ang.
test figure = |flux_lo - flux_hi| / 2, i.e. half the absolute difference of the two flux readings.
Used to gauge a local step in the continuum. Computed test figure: 0.24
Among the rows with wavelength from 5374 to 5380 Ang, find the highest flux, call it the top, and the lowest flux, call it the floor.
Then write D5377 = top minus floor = 0.14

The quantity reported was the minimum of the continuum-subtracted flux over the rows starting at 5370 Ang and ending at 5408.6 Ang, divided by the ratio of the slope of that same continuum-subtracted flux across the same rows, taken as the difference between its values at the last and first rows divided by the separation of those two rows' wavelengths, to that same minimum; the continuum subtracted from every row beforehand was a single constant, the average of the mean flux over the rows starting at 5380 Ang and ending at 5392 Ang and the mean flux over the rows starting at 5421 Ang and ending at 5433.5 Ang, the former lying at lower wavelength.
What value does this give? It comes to -34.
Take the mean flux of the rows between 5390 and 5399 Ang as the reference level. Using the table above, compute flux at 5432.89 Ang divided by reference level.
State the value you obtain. 1.07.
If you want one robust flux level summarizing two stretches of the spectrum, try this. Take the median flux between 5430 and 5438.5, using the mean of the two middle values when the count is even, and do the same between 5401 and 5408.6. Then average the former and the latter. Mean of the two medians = 3.70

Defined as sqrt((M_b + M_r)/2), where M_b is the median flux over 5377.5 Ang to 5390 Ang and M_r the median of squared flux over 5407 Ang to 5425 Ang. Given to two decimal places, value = 3.03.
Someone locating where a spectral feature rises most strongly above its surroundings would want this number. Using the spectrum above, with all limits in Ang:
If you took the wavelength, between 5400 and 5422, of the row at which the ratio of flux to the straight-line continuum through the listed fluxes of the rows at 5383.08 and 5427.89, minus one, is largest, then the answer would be 5420.40 Ang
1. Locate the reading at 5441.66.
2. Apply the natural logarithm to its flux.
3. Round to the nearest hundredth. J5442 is 1.40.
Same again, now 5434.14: 1.34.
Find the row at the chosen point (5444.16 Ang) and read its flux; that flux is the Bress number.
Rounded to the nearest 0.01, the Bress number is 4.01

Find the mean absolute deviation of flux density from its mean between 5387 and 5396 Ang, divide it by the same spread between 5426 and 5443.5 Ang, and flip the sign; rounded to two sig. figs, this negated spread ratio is -0.97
